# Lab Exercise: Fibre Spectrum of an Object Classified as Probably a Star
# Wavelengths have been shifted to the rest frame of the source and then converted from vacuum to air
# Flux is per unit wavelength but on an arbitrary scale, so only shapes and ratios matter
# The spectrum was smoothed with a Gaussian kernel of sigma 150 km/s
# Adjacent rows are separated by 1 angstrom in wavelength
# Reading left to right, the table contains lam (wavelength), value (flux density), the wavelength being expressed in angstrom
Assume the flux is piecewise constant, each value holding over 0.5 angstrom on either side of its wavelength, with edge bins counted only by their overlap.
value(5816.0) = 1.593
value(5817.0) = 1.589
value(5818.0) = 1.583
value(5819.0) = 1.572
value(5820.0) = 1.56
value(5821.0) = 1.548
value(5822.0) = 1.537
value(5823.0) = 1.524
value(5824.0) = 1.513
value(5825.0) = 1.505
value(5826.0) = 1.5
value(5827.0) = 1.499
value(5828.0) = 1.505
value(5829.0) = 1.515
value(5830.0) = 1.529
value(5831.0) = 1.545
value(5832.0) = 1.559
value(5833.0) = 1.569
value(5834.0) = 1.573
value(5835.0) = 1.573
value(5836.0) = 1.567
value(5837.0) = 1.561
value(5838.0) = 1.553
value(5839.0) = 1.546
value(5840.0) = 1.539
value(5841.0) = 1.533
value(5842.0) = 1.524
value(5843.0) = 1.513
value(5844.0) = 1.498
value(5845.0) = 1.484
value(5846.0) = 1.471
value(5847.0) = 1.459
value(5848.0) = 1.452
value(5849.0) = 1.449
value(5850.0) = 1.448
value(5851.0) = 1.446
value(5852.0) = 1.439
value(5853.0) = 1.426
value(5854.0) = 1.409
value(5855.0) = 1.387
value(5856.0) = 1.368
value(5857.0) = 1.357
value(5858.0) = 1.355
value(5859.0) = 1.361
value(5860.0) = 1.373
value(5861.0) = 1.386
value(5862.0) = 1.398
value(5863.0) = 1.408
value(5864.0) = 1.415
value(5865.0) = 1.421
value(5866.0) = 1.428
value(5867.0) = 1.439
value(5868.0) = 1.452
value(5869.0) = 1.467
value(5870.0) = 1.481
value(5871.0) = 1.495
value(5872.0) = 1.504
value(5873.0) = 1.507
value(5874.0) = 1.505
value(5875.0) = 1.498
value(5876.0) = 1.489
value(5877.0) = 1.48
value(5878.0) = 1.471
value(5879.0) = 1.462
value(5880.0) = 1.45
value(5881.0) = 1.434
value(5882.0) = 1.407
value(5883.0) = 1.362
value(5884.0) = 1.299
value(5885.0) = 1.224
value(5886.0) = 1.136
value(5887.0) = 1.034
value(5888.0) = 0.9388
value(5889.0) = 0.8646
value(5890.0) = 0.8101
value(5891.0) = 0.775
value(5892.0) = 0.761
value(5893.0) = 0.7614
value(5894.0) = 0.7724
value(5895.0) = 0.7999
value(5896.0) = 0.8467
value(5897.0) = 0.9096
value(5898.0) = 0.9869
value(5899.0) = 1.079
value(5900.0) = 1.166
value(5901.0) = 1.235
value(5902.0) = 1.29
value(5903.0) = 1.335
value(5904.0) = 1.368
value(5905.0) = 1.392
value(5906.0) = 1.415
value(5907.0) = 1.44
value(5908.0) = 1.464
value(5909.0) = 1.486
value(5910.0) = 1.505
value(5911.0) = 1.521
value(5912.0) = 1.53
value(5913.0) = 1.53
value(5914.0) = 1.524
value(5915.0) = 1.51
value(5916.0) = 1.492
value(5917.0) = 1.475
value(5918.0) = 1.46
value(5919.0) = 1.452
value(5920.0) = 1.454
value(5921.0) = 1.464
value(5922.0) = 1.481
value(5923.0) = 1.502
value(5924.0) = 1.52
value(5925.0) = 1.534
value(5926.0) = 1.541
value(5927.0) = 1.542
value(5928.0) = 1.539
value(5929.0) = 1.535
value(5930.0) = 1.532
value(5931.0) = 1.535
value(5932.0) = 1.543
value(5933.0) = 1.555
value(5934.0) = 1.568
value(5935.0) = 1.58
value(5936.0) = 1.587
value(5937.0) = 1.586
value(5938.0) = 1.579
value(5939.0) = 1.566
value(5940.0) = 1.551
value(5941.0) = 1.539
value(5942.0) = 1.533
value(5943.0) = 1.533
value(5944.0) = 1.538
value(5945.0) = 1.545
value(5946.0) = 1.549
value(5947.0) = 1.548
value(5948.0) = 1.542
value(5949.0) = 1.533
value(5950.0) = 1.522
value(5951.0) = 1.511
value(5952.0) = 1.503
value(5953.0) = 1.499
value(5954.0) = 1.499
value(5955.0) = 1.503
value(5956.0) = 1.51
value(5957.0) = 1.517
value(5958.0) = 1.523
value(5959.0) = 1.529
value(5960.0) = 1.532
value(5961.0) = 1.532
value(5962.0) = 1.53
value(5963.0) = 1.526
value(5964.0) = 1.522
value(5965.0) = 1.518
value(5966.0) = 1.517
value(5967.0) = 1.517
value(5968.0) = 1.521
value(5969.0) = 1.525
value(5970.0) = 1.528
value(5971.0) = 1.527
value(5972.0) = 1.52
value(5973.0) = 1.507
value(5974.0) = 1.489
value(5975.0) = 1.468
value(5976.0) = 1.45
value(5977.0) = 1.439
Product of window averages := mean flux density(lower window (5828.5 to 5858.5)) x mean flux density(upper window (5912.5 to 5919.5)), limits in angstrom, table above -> 2.22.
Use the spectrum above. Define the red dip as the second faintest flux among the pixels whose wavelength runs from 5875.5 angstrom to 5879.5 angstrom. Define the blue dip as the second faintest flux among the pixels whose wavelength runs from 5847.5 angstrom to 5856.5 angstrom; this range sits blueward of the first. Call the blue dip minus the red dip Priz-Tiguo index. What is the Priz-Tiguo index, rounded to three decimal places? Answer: -0.084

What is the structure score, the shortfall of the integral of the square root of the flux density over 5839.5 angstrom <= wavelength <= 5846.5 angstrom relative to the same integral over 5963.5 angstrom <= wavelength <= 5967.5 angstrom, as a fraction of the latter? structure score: -0.74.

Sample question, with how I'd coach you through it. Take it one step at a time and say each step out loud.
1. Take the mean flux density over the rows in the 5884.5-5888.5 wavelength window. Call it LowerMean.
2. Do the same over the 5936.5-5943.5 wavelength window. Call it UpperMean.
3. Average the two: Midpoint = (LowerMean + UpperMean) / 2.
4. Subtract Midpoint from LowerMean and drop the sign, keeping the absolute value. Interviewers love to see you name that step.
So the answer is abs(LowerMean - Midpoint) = 0.24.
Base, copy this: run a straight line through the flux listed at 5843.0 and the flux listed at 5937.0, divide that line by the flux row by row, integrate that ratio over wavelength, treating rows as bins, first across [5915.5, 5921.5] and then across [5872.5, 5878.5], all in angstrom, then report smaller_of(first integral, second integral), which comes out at 6.188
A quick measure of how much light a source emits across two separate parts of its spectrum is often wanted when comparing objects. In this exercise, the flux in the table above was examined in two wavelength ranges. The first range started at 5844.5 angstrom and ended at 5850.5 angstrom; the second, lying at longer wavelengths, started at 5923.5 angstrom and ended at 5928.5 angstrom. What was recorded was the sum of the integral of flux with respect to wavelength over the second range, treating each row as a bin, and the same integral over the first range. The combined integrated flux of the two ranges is 16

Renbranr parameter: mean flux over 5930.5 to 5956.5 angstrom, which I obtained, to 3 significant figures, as 1.54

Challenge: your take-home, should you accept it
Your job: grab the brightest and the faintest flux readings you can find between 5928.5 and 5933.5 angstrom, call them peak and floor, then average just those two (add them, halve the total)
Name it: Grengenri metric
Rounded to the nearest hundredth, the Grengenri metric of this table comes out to 1.54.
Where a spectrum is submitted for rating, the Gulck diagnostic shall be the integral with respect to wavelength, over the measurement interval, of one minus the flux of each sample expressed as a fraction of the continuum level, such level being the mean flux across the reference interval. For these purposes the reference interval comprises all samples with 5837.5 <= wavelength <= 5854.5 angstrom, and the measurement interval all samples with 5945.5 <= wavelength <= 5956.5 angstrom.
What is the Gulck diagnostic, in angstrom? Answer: -0.28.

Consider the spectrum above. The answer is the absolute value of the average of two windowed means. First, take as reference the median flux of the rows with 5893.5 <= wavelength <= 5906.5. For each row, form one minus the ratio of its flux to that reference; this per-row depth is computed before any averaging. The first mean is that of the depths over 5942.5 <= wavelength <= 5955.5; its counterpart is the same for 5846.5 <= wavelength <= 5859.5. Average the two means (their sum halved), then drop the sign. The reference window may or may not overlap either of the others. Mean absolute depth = 0.259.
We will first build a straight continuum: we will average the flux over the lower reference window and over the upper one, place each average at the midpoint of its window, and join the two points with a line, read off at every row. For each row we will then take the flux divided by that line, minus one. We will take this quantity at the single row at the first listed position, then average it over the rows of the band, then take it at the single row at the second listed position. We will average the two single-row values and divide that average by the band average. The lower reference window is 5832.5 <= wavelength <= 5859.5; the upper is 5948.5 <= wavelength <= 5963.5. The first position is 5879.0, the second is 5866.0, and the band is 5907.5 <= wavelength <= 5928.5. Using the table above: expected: 18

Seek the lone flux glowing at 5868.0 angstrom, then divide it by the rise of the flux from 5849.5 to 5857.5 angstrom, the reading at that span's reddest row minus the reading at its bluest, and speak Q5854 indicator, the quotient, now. -16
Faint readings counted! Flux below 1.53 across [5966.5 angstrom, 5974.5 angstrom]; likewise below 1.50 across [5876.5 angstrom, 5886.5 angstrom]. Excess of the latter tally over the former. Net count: 2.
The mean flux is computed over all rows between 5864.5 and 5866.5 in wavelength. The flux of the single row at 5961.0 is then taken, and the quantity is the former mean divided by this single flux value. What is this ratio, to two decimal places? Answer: 0.93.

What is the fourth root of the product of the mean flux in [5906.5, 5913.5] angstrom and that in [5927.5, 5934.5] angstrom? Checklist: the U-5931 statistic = 1.233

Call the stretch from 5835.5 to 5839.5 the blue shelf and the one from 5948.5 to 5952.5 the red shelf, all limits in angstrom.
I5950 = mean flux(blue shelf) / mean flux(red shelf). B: 1.03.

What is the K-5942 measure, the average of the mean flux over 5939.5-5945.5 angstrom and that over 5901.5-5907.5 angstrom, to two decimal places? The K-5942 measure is 1.46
